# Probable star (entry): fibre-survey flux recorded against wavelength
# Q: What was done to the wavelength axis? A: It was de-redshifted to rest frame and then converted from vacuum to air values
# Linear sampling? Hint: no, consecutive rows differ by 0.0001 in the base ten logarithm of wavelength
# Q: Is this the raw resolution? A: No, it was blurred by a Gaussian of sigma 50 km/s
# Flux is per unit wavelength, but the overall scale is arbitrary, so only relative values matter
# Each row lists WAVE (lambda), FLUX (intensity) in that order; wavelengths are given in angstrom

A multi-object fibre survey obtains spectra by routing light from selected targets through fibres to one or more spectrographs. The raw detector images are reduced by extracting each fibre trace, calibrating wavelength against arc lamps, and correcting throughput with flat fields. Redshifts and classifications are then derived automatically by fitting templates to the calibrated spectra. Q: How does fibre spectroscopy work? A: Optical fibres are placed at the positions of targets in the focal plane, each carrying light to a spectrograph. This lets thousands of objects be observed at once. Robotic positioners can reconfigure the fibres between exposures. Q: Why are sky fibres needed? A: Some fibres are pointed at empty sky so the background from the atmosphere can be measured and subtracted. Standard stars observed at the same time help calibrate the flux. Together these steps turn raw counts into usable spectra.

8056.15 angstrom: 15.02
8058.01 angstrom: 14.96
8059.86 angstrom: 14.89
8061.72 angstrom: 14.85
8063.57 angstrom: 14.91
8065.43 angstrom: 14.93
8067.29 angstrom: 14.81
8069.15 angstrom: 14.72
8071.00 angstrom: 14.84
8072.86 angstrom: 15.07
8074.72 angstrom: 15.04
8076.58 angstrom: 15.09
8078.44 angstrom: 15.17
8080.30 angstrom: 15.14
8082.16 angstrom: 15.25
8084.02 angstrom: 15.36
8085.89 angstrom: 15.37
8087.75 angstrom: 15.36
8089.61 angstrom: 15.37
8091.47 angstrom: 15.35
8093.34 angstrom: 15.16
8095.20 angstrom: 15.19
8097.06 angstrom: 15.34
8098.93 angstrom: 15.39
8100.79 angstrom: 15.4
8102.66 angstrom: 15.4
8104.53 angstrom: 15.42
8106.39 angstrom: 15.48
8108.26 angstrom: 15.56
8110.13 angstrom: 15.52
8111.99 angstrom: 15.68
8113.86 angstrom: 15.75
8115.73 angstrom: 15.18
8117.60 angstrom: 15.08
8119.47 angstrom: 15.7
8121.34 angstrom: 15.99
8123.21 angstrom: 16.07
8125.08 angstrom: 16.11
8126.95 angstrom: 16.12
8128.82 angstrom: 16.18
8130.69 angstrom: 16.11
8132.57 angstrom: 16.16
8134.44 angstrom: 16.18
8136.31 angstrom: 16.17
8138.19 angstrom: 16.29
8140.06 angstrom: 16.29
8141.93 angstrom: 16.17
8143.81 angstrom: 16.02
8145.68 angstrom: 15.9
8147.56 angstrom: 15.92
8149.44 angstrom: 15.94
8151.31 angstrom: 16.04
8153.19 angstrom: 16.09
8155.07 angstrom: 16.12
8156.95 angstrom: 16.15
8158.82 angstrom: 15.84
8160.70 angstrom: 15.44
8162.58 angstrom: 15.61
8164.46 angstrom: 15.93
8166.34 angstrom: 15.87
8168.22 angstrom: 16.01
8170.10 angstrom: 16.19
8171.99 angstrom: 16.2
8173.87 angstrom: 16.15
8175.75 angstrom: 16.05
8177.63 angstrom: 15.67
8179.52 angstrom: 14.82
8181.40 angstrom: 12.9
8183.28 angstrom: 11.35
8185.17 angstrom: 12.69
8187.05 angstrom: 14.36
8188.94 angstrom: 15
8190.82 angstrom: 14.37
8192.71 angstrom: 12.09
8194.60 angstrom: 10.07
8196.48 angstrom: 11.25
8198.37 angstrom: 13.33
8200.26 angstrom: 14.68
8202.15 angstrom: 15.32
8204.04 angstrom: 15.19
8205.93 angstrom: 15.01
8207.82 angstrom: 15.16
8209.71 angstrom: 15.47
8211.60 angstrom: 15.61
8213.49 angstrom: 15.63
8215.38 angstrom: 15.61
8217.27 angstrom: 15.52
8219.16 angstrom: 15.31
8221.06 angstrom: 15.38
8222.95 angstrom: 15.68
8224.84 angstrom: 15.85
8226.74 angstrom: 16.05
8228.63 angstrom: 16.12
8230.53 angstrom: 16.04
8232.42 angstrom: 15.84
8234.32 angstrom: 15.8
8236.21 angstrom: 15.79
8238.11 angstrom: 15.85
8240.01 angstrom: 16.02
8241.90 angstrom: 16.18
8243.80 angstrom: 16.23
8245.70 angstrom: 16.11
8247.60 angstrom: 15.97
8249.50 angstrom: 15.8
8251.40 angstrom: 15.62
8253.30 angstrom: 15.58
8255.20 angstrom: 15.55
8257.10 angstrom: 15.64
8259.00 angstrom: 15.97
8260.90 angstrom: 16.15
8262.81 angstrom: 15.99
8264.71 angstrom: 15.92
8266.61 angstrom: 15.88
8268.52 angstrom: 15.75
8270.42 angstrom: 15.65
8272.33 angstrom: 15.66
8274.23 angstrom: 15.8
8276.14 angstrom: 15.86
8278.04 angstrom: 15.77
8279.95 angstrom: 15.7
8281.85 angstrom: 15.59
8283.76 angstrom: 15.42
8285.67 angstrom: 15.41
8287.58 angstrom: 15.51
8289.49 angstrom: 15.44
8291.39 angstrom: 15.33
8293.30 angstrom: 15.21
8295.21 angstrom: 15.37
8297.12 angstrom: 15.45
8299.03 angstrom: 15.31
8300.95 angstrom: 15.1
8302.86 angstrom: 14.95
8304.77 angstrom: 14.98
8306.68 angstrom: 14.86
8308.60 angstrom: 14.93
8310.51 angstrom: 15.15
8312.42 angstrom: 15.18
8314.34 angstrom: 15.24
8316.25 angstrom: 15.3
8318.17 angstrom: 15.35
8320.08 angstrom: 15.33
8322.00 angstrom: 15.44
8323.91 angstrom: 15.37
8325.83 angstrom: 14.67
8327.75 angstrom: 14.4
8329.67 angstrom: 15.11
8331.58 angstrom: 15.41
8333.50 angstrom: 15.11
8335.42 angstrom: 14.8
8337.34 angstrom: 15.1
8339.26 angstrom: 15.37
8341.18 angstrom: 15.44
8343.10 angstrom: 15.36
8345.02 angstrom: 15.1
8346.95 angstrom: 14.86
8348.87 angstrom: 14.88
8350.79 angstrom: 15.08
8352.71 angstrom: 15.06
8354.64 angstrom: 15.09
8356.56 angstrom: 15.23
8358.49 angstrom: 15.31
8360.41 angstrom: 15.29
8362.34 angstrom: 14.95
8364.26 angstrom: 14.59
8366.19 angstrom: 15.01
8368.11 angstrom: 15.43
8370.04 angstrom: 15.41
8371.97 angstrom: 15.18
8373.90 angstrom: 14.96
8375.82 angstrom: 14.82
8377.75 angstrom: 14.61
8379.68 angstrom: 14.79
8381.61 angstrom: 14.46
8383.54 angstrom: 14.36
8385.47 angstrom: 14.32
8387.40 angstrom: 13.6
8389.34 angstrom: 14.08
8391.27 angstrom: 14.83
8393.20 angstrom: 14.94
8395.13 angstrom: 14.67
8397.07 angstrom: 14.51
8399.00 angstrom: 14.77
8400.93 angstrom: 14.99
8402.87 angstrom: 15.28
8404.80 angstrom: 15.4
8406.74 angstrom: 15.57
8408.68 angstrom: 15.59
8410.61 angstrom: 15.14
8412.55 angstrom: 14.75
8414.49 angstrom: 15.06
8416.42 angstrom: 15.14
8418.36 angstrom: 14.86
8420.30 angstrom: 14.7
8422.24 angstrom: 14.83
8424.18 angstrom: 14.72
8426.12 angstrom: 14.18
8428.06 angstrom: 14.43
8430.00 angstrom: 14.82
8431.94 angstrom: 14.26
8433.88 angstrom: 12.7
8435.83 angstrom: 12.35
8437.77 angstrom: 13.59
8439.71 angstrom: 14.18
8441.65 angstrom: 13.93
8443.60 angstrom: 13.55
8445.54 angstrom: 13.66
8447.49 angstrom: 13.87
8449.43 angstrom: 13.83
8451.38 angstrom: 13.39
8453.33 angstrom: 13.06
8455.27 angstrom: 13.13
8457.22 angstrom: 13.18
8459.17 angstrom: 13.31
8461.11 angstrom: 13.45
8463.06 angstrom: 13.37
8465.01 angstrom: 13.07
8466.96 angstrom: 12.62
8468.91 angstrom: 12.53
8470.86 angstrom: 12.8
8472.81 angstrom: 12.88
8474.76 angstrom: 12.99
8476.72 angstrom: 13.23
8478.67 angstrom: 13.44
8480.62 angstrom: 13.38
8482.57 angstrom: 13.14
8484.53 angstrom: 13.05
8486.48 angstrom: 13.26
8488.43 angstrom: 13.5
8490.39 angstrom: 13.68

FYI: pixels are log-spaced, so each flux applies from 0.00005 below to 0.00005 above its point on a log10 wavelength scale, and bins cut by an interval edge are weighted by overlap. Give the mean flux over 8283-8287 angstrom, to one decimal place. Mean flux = 15.4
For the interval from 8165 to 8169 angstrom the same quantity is 15.9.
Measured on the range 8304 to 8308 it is 14.9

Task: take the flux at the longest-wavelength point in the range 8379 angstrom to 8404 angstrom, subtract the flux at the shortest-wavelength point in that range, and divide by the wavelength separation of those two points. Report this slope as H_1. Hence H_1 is 0.021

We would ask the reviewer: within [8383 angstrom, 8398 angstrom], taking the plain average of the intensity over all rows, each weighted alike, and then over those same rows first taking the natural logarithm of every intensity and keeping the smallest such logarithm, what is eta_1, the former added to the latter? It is 17.0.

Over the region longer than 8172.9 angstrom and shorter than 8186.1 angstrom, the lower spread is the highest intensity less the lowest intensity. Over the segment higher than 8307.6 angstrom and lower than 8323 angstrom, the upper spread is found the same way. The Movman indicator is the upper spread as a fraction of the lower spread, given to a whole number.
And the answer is 0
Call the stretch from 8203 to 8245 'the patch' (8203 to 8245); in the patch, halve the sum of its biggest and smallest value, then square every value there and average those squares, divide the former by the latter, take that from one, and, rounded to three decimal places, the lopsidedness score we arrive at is 0.937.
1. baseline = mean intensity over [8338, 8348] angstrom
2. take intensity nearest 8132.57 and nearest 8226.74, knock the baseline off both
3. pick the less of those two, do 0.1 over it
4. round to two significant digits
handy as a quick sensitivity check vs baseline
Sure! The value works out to 0.12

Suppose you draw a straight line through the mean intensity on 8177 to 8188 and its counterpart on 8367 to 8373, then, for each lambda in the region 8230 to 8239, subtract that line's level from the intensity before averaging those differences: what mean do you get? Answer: 1.8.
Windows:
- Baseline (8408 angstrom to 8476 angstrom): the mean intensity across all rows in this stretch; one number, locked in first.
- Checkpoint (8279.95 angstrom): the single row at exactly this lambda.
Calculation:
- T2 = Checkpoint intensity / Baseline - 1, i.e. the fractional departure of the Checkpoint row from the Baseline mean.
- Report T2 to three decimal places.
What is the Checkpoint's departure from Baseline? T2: 0.136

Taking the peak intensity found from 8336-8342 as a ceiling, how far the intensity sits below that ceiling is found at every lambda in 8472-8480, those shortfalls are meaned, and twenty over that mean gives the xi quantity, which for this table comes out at 9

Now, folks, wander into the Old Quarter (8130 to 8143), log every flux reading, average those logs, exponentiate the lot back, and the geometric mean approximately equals 16.2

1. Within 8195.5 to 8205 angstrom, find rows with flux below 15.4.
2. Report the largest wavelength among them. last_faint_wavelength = 8204.04 angstrom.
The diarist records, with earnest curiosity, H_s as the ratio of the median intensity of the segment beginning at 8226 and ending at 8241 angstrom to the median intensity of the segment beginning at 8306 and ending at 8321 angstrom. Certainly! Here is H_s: 1.05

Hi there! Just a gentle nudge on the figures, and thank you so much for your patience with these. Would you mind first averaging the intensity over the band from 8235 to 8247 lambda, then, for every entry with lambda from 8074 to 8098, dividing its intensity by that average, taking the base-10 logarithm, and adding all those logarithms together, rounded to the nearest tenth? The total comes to -0.3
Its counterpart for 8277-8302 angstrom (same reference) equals -0.2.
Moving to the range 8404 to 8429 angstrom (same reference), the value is -0.4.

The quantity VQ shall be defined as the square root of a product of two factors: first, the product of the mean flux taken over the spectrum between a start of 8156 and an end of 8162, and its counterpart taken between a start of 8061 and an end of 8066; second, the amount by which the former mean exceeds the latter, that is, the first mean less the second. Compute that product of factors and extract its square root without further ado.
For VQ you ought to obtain 15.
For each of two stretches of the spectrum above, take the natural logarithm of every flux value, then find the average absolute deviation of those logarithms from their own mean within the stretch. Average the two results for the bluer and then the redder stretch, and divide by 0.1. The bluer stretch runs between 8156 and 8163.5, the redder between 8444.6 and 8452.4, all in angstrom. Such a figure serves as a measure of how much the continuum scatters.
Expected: 0.13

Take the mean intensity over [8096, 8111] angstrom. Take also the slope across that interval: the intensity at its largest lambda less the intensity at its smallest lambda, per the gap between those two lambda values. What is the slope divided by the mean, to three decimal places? 0.001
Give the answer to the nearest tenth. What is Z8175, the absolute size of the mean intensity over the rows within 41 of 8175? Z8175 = 15.1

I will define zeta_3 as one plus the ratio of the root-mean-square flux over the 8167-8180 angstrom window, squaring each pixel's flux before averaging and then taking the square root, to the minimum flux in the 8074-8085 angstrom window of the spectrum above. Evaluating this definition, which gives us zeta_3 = 2.06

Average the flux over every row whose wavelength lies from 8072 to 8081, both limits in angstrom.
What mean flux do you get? 15.1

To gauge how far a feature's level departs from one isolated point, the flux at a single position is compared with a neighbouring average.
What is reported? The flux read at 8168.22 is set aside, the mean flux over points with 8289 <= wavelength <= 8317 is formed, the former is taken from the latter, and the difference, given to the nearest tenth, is -0.8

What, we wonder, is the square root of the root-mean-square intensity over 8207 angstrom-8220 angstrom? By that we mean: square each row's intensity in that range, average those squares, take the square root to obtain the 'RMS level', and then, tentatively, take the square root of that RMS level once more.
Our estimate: 3.93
